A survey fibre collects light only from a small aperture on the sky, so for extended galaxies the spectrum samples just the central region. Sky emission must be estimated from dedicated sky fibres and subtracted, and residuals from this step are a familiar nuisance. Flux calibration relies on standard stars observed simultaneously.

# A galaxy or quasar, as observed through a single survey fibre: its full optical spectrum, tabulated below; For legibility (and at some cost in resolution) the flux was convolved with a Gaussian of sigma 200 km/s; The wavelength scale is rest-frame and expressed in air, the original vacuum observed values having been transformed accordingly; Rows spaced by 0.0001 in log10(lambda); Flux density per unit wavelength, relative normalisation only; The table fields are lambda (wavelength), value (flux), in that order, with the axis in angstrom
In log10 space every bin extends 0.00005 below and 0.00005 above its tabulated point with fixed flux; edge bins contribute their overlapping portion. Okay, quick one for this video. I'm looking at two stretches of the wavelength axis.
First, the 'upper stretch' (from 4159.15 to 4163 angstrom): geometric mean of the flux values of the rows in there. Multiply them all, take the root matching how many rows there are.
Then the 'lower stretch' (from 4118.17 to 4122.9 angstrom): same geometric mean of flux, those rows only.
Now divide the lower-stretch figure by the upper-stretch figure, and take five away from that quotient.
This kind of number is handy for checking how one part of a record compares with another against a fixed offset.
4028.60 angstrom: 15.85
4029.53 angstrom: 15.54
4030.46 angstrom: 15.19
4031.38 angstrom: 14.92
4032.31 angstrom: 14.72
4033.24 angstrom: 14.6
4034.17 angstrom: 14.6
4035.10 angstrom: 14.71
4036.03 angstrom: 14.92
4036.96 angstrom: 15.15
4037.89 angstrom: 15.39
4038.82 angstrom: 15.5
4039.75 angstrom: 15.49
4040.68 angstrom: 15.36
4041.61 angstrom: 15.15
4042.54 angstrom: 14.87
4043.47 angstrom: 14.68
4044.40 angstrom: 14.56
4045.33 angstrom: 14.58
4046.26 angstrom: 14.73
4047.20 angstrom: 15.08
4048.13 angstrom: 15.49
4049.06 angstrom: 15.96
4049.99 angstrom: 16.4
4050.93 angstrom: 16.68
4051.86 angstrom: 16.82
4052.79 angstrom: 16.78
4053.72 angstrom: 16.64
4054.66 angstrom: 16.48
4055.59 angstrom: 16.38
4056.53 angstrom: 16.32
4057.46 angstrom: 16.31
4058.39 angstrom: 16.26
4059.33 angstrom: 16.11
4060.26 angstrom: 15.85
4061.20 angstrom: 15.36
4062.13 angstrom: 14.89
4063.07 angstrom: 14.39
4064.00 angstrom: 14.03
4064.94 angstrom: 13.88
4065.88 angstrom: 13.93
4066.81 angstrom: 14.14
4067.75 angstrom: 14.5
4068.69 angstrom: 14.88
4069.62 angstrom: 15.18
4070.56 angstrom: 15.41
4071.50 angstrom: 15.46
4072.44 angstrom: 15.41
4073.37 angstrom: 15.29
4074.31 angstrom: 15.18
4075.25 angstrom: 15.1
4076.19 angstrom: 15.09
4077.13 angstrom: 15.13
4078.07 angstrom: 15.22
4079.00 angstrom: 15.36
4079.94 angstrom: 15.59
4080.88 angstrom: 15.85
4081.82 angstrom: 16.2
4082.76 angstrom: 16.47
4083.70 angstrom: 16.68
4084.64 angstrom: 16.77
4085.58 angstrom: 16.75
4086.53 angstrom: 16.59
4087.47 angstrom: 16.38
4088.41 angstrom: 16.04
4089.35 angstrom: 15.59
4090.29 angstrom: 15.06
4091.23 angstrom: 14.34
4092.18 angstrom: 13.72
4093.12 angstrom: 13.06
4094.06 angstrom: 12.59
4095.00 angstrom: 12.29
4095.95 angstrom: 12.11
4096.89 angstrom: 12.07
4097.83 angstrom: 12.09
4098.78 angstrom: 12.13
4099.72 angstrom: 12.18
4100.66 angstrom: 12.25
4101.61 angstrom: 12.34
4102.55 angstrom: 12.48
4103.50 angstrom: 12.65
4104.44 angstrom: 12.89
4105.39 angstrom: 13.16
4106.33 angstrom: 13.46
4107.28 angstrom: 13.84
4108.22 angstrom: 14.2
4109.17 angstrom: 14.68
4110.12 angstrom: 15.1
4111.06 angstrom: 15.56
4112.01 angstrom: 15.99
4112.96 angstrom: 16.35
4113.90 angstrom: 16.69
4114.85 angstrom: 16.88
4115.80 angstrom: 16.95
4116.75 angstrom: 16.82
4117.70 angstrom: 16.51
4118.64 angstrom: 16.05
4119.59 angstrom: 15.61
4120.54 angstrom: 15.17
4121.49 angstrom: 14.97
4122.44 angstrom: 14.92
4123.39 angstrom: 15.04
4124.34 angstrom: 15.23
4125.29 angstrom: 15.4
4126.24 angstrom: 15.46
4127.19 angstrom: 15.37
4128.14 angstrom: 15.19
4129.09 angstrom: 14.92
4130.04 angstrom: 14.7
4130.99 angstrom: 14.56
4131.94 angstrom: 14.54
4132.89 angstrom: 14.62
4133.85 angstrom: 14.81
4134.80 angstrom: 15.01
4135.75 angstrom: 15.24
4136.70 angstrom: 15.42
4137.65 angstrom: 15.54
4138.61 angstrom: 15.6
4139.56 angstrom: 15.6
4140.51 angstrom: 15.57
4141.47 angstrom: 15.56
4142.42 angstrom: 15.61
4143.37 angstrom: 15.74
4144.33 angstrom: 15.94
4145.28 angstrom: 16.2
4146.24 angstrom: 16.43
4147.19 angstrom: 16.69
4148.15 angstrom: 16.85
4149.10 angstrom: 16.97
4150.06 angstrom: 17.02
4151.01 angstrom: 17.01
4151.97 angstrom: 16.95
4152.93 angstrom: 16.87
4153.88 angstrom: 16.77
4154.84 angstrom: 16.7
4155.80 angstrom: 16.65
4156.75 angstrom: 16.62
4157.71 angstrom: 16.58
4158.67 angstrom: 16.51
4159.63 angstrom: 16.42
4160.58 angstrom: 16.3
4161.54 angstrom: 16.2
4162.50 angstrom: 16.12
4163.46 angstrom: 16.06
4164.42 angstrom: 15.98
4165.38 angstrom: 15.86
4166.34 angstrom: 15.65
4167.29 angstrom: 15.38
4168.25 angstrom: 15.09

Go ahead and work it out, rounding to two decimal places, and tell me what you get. -4.06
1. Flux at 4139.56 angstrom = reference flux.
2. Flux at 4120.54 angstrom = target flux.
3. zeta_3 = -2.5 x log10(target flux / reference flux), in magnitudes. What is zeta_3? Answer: 0.03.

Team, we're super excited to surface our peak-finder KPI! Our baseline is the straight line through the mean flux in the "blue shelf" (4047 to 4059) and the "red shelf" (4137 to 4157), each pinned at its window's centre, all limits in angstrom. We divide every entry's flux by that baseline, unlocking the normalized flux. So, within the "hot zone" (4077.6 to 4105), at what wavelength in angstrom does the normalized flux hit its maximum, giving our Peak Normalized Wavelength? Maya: 4084.64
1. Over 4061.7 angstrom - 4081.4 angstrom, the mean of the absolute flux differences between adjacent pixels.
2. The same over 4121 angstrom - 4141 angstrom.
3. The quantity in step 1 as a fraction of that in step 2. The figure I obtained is 1.4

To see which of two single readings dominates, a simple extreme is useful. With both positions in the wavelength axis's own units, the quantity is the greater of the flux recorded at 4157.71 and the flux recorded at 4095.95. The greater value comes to 16.6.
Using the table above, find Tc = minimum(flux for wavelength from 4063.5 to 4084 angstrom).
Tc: 13.88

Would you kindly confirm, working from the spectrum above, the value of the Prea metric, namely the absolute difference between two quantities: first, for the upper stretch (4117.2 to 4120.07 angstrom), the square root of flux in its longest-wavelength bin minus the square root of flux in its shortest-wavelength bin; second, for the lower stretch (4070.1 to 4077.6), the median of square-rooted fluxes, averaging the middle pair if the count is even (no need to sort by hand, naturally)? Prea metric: 4.02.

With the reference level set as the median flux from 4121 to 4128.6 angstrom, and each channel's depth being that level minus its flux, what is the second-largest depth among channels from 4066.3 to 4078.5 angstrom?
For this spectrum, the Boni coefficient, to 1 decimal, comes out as 0.7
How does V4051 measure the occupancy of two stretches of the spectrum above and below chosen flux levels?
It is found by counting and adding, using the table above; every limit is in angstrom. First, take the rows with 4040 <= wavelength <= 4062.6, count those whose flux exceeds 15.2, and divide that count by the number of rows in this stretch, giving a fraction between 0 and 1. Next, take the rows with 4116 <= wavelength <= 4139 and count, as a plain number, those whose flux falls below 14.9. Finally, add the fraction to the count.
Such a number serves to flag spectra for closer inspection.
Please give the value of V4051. 5.7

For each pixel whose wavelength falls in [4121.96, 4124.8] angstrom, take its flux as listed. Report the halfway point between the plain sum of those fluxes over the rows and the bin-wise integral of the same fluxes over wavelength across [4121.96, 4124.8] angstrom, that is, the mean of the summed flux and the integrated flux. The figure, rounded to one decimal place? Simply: 44.0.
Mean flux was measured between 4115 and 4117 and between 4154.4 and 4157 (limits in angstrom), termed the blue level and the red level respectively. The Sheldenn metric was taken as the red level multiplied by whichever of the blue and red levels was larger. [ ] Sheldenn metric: 281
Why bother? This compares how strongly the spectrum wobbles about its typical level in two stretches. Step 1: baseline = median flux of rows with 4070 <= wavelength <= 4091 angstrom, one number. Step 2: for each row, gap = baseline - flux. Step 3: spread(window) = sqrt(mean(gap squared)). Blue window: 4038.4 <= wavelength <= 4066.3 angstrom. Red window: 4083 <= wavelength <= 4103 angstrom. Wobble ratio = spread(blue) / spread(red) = 0.4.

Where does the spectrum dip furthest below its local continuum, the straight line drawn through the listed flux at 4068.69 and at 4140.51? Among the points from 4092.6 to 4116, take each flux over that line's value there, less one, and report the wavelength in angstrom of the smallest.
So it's 4096.89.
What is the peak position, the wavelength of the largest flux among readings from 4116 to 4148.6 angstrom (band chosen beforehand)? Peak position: 4148.15 angstrom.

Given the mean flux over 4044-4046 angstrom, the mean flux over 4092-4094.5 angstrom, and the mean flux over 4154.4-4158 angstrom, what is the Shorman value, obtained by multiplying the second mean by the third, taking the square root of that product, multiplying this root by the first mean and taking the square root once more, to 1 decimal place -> 14.7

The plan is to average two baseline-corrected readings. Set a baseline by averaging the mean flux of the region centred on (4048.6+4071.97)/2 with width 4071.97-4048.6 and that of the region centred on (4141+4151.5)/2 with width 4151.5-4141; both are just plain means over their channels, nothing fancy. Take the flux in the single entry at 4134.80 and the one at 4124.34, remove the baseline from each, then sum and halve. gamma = -0.8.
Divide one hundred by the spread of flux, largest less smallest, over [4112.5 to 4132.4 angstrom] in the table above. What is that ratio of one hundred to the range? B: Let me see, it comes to 41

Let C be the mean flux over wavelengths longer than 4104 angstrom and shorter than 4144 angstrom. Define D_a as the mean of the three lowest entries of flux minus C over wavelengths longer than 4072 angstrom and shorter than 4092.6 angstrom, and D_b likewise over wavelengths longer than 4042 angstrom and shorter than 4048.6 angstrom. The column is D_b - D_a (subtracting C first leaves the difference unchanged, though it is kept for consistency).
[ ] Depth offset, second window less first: 0.2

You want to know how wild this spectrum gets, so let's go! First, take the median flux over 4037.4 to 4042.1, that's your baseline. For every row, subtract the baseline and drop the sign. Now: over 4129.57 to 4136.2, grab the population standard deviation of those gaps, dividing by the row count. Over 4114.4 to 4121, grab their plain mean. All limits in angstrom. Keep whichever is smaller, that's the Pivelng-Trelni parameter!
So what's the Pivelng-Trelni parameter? 0.24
